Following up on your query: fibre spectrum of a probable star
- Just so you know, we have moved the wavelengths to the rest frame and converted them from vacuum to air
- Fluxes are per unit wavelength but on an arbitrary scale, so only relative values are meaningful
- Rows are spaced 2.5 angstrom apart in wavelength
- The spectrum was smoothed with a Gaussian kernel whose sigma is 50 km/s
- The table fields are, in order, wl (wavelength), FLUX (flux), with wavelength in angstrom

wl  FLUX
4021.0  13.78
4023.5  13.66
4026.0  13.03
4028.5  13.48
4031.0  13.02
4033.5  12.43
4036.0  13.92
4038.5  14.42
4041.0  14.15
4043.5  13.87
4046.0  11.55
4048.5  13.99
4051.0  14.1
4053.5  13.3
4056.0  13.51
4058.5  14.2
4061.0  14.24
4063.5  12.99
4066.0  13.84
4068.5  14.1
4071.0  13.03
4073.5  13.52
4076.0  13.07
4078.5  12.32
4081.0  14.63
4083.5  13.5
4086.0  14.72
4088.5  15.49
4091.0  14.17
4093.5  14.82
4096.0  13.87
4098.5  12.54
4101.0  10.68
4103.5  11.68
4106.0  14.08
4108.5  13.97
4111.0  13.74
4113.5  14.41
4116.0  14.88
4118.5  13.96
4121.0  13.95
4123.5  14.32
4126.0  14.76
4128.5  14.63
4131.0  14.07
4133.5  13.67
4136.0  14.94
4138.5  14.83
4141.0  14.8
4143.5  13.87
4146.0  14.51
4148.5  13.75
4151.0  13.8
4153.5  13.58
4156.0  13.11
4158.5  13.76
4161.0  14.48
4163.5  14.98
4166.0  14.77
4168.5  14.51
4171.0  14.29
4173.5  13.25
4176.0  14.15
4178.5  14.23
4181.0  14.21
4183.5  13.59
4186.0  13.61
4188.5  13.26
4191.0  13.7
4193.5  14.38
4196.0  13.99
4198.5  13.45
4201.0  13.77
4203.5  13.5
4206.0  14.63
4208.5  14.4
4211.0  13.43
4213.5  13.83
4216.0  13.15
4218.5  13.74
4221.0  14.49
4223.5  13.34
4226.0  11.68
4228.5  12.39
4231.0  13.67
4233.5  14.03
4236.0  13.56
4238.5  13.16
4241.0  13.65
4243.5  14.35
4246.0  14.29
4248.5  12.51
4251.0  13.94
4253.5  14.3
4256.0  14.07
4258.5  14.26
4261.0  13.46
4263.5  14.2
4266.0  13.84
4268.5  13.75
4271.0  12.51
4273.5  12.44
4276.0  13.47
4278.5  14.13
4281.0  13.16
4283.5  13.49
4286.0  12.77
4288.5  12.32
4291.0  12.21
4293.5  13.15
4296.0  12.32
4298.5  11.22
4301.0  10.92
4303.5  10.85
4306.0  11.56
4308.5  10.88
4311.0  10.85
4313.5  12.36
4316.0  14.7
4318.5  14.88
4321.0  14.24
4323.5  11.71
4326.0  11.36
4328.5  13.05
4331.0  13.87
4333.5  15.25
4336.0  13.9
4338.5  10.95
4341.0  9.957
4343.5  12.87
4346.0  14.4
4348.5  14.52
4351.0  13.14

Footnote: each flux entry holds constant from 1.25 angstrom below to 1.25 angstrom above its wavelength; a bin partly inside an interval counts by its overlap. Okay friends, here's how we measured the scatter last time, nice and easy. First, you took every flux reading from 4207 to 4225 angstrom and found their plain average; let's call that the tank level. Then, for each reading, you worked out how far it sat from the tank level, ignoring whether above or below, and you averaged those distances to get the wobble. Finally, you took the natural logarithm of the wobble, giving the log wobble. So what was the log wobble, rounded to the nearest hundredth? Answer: -0.91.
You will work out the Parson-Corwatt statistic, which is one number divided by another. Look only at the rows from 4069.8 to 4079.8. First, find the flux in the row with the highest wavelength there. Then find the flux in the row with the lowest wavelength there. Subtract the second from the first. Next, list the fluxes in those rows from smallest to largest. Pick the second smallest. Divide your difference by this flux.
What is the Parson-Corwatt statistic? -0.054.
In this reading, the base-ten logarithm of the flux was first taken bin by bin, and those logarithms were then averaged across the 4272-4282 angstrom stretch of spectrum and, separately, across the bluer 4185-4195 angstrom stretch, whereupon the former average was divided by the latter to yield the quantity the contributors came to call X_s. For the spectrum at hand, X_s 0.99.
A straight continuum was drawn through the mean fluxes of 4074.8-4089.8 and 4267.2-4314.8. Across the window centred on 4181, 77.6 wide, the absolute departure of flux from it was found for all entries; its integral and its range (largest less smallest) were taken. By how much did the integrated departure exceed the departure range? 57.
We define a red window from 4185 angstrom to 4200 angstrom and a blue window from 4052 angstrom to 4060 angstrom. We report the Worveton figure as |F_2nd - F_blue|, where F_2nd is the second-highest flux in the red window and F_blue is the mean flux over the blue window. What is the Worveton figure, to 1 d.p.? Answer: 0.3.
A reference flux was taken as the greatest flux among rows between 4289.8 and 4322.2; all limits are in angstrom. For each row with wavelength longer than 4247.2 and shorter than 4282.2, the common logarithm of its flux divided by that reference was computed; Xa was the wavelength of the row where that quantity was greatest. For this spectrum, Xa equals 4253.5 angstrom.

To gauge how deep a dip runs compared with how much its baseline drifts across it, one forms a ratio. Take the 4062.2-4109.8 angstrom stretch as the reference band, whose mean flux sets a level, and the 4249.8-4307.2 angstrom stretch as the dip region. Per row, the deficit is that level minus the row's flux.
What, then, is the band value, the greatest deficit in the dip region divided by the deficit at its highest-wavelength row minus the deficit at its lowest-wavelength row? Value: 1.1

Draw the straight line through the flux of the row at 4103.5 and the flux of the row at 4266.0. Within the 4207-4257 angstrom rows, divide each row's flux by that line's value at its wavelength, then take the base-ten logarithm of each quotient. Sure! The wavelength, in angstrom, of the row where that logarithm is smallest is 4226.0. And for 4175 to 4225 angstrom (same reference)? 4216.0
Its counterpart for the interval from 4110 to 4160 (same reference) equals 4156.0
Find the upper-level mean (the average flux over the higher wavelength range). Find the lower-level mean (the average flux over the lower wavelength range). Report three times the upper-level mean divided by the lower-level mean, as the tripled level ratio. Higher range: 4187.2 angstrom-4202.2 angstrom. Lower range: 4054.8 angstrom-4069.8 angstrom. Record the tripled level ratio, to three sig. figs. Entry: 2.99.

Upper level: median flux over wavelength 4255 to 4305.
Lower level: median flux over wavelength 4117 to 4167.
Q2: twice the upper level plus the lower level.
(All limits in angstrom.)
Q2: 40.5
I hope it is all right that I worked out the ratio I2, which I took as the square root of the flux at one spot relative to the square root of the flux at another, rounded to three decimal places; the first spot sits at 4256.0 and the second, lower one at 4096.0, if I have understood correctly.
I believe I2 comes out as 1.007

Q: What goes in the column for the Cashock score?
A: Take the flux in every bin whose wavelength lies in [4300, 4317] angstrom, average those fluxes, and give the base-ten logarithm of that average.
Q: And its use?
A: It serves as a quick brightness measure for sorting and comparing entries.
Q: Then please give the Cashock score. 1.07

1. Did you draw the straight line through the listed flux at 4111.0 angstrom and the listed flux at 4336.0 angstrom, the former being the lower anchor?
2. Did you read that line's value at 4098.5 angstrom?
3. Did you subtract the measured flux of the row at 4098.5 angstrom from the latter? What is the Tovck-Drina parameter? 1.2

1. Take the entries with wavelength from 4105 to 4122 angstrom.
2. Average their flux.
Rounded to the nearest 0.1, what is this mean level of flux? 14.1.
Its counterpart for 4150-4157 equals 13.5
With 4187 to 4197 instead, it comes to 13.8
